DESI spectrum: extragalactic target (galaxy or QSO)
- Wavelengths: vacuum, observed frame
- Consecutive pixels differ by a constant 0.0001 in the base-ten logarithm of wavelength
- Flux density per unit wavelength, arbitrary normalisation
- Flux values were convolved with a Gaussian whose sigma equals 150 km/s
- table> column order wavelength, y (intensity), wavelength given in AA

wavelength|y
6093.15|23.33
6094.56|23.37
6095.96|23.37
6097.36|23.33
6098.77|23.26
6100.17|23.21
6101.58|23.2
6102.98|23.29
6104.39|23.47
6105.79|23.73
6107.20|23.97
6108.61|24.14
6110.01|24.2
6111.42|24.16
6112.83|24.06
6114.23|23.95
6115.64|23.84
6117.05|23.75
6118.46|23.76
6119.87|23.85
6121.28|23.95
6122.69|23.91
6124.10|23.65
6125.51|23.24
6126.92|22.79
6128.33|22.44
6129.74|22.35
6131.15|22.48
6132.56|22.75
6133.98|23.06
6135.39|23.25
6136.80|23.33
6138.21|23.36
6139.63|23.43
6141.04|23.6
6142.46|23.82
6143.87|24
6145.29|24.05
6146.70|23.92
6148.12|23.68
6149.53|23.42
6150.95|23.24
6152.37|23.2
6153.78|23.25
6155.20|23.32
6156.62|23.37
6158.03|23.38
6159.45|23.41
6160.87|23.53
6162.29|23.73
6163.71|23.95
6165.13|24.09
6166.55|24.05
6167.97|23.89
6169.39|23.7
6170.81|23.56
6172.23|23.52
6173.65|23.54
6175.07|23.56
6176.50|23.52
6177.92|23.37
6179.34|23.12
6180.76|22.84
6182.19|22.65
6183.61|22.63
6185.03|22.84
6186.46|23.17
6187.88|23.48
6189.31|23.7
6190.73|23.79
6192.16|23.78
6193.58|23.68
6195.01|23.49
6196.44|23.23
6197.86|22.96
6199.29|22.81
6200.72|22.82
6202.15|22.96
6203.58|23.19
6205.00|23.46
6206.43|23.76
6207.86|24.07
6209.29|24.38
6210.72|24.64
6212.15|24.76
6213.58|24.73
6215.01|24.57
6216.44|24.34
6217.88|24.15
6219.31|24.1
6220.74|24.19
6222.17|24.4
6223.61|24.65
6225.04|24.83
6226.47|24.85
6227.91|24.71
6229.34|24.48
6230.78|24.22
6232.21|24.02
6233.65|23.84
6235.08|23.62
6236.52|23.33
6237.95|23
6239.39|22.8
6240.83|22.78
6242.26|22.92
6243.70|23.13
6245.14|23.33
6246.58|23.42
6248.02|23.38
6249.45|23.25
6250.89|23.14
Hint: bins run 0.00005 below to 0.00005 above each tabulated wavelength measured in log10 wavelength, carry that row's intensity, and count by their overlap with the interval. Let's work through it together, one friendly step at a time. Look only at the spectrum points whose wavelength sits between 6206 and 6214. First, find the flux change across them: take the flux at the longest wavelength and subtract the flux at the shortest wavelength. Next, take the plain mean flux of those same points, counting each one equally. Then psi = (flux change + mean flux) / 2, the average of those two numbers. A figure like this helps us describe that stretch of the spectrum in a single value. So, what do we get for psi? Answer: 12.7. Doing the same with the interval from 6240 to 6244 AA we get 11.6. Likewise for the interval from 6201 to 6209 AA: 12.3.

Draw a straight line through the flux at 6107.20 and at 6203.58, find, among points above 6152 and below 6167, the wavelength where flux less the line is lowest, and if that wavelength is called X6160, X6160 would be 6152.37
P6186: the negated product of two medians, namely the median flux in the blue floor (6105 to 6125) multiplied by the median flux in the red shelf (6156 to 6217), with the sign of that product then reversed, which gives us -563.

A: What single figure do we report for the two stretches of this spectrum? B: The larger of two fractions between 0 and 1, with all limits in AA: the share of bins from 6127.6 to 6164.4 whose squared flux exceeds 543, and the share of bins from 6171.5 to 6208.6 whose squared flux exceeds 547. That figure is 0.65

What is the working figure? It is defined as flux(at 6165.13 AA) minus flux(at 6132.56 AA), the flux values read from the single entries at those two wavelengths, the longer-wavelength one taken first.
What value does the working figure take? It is 1.3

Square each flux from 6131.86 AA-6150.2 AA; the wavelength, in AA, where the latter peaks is 6145.29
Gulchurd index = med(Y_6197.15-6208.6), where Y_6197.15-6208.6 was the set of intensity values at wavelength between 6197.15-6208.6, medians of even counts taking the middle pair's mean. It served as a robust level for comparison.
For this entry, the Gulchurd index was 23.1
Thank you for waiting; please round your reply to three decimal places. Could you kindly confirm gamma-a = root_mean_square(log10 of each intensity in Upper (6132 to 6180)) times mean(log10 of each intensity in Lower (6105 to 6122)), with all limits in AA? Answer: 1.892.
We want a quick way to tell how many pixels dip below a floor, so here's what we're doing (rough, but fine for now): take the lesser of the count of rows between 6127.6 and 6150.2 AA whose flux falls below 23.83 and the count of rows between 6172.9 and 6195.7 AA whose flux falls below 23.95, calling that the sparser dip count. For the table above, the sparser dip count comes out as 13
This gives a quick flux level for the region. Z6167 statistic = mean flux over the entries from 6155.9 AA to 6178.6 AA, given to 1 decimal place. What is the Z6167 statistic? 23.6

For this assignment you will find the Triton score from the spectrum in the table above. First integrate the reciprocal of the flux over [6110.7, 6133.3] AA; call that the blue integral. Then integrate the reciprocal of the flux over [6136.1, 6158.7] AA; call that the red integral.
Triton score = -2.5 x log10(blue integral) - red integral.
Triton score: -0.922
